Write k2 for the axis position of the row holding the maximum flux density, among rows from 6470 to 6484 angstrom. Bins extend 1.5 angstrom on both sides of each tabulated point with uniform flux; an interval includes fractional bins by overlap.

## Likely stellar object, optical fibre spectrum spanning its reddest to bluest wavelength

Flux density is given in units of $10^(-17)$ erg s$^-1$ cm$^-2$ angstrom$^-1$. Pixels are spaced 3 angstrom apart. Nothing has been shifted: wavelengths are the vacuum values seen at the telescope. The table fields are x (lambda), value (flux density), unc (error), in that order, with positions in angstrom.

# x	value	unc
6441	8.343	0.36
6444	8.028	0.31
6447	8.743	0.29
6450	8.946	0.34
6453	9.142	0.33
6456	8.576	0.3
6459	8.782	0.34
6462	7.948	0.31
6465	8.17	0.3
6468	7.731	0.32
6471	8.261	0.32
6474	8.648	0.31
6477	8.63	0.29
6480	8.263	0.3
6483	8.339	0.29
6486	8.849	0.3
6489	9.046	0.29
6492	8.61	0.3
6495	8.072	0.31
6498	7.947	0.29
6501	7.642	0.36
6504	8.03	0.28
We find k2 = 6474 angstrom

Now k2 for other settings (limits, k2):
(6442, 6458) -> 6453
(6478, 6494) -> 6489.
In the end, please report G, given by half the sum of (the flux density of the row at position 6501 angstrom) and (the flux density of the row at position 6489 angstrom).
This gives 8.3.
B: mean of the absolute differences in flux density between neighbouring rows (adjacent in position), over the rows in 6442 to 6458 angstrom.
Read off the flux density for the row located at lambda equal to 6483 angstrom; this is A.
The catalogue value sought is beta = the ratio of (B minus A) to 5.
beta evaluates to -1.58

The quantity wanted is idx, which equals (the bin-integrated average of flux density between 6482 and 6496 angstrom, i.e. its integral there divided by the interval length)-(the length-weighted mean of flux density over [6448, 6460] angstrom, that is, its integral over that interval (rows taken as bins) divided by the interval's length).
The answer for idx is -0.2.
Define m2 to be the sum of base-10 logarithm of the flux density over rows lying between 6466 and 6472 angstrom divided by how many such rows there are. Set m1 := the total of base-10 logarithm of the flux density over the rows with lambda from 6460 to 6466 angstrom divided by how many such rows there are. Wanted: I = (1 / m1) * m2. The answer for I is 1.00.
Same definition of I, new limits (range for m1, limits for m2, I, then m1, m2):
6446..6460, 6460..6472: 0.96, 0.946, 0.904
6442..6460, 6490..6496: 0.98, 0.939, 0.921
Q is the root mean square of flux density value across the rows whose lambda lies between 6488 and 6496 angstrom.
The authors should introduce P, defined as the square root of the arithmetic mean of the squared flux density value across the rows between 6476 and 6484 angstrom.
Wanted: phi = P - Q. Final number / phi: -0.2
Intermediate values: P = 8.41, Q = 8.59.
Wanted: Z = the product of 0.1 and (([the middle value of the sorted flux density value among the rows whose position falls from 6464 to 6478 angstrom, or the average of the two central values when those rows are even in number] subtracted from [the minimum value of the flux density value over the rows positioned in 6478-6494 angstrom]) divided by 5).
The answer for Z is 0.000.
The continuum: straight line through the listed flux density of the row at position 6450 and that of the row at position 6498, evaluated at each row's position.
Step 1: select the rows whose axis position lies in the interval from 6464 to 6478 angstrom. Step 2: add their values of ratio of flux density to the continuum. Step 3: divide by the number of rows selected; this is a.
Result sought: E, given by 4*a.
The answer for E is 3.90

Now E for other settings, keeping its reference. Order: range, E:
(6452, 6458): 4.00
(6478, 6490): 4.19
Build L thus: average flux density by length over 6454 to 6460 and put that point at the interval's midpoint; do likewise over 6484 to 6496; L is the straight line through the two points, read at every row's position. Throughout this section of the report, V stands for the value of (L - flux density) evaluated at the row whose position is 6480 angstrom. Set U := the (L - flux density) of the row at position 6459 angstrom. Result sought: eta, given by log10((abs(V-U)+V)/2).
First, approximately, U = -0.1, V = 0.4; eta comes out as -0.3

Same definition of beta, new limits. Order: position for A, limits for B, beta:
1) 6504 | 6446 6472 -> -1.53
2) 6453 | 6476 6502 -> -1.76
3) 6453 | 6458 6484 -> -1.76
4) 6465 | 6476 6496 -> -1.56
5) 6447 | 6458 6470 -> -1.65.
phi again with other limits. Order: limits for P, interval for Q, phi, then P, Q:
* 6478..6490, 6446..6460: -0.2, 8.63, 8.84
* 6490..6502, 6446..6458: -0.8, 8.08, 8.85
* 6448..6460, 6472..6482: 0.3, 8.86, 8.52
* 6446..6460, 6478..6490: 0.2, 8.84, 8.63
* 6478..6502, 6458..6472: 0.2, 8.36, 8.19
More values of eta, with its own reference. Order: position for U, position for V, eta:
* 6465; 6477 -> -0.6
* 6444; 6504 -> -0.5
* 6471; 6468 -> -0.1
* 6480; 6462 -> -0.3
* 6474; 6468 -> 0.0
